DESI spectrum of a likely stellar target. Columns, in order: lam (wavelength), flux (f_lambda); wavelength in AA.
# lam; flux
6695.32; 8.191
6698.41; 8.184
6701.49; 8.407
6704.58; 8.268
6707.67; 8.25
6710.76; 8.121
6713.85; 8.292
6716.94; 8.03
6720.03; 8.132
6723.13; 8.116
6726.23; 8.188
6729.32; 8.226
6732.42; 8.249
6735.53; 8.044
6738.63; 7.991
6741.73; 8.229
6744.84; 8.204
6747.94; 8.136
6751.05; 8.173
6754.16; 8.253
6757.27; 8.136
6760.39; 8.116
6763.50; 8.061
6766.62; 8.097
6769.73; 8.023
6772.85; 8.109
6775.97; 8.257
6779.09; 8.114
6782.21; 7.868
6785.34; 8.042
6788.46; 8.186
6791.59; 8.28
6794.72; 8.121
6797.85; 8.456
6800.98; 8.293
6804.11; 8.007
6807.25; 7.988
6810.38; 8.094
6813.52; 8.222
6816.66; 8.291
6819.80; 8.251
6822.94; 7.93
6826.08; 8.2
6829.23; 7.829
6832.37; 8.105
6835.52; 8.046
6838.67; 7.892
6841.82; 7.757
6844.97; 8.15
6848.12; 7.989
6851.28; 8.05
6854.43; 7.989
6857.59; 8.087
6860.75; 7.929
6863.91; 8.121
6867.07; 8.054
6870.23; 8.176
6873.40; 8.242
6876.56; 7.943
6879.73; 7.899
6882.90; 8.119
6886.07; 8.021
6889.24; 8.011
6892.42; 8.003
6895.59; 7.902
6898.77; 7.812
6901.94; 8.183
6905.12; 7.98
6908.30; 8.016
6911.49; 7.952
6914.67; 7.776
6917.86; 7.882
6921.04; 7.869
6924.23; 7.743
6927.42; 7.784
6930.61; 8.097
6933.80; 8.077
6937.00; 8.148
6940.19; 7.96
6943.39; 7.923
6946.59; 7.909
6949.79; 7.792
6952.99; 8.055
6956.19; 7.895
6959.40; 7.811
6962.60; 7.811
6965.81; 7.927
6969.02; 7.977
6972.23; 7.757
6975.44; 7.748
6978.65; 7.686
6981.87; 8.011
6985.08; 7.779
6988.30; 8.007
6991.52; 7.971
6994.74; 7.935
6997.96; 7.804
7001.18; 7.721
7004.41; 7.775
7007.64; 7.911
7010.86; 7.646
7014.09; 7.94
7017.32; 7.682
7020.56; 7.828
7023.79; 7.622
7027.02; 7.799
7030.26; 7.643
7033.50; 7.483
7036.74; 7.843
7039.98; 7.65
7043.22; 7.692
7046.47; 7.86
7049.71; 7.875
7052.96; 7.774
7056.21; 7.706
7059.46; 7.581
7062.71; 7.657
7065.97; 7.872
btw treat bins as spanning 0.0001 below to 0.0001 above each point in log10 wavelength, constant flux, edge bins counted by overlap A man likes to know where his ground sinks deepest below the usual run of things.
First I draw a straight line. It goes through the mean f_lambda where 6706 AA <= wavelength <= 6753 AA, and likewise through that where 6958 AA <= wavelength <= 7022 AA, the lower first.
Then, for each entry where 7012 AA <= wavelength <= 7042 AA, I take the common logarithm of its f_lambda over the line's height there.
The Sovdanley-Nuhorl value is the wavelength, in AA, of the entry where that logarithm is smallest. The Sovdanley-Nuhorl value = 7033.50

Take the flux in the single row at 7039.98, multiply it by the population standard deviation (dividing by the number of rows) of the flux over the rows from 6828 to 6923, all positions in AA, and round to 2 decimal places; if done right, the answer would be 0.93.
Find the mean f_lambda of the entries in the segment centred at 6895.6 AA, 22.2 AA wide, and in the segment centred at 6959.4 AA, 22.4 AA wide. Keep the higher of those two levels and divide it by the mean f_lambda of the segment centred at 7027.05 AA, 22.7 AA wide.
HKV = 1.04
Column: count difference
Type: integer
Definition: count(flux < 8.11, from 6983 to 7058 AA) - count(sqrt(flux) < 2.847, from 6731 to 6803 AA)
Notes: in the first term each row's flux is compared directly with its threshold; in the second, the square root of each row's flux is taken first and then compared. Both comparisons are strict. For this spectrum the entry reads 16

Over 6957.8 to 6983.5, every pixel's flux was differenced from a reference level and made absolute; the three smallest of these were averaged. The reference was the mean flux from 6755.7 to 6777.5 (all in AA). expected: 0.142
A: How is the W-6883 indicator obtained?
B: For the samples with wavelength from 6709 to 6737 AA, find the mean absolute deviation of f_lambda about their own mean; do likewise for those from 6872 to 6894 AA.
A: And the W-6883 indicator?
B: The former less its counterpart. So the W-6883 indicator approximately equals -0.01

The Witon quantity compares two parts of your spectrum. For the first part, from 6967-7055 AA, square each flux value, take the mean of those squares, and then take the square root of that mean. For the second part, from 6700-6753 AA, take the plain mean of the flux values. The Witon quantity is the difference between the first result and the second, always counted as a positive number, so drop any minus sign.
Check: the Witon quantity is 0.39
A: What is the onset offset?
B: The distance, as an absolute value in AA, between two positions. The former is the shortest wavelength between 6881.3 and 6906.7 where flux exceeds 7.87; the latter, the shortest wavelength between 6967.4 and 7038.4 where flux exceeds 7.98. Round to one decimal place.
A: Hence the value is 99.0 AA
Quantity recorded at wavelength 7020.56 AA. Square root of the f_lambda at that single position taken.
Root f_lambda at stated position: 2.80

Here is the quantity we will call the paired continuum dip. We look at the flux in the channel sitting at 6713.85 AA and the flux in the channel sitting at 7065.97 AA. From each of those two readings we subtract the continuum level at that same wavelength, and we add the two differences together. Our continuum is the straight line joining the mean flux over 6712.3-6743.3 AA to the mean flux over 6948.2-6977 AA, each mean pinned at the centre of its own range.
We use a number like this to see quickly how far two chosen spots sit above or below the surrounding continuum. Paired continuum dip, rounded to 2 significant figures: 0.26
